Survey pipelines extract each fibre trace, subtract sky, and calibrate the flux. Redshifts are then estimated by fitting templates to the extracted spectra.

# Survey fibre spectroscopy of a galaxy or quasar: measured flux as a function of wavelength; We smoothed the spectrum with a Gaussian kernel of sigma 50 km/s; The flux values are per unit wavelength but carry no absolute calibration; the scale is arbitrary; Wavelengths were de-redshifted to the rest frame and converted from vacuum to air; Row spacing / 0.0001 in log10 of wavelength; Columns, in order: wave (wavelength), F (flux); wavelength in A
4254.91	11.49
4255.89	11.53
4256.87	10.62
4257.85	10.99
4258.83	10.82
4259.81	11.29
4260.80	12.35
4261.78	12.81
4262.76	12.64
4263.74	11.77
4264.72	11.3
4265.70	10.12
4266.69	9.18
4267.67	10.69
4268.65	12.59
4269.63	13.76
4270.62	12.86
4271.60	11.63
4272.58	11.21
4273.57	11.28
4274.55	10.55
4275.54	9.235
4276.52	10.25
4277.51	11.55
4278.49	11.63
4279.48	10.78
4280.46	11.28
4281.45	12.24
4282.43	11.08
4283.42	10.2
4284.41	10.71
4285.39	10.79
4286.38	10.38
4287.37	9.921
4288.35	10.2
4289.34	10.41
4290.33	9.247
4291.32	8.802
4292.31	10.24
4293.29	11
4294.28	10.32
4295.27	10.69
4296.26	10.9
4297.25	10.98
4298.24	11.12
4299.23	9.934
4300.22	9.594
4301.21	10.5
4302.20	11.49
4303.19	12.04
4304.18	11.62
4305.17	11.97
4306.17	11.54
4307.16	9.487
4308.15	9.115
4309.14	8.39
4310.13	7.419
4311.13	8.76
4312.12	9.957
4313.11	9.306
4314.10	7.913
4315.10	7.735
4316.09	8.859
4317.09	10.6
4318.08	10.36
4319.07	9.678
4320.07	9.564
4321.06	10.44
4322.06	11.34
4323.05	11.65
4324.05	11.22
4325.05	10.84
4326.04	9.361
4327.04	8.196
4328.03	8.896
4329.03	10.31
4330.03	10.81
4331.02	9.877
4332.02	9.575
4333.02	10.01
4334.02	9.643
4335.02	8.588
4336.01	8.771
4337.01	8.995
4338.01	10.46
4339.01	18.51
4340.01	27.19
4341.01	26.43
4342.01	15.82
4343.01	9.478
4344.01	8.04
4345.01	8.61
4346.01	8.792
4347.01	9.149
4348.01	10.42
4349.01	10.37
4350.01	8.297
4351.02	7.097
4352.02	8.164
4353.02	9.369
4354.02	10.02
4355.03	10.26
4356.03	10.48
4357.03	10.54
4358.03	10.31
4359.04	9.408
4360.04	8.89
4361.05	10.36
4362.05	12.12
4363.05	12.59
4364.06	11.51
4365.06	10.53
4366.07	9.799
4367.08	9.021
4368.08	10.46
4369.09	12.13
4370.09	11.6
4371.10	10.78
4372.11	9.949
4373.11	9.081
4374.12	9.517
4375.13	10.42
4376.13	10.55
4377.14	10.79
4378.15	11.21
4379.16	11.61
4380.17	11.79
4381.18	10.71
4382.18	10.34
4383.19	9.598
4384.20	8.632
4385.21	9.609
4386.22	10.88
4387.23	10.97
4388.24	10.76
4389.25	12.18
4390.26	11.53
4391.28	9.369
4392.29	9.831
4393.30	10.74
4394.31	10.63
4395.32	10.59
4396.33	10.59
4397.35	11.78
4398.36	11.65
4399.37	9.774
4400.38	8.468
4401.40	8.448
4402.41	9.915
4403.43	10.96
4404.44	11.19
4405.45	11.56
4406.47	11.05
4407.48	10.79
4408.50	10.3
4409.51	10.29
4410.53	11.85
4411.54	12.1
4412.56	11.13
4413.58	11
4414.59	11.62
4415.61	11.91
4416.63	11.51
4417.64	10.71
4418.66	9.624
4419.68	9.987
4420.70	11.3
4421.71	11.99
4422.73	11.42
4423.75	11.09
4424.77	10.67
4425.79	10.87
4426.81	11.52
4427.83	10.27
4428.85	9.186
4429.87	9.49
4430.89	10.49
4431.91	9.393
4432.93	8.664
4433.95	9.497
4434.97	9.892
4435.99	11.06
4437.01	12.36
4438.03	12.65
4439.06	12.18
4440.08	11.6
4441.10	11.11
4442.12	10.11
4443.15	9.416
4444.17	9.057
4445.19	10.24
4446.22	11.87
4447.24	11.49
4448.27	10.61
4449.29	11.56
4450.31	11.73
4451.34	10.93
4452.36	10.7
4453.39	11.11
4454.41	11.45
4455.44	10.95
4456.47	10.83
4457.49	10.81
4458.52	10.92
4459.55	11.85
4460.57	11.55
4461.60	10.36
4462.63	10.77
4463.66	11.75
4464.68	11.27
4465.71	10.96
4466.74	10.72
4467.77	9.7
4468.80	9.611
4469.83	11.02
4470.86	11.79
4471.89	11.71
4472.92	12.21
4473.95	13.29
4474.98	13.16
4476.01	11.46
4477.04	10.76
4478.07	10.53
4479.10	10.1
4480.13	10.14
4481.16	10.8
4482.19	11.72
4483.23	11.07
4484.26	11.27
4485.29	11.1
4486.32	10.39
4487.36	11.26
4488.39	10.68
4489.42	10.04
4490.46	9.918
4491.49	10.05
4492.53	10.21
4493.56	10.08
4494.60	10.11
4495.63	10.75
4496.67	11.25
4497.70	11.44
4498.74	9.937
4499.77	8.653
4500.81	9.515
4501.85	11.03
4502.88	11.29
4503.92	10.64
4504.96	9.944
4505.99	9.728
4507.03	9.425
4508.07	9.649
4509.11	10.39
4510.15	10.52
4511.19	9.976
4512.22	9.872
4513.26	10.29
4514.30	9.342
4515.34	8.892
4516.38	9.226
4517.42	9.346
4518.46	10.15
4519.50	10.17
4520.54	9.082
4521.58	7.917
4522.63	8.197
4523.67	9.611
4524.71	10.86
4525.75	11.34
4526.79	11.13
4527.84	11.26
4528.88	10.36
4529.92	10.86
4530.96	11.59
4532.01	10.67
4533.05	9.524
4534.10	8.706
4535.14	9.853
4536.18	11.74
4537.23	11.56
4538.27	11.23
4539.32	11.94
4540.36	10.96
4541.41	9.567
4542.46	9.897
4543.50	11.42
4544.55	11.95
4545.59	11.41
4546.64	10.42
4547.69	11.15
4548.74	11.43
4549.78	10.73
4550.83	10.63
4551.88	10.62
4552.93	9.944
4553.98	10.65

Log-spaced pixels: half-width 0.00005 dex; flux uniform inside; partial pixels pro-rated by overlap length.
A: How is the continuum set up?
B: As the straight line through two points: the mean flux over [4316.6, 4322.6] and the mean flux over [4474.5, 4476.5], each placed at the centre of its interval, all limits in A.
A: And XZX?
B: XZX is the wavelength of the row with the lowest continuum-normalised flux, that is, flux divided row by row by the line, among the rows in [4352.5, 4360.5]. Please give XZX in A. 4360.04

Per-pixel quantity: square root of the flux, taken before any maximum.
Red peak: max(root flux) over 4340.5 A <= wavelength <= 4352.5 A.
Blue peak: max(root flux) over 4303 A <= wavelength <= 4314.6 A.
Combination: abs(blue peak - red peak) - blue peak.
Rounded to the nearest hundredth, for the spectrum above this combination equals -1.80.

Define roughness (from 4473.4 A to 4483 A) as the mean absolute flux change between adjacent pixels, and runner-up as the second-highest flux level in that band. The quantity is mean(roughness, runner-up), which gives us 6.9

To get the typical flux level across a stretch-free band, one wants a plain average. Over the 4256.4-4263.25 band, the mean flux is 11.6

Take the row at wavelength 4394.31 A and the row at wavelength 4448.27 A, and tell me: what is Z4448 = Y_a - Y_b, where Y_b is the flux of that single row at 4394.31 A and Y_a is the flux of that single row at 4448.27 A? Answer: 0.0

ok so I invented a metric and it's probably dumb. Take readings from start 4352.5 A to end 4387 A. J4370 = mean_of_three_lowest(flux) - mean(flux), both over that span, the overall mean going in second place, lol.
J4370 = -1.6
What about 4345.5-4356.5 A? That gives -1.5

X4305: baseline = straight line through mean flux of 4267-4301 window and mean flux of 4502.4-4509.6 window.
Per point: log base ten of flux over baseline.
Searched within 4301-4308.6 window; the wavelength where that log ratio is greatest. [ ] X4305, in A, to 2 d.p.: 4303.19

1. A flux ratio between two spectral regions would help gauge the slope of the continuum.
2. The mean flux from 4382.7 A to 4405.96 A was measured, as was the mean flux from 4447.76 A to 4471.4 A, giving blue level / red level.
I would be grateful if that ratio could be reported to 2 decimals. 0.95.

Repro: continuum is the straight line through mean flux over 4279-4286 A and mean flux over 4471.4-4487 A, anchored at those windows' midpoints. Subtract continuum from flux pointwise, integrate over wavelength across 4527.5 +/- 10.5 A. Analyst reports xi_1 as -25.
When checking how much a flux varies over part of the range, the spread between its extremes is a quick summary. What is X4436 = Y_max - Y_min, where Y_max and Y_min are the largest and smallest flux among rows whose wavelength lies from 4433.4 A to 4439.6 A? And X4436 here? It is 3.2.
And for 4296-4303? 1.9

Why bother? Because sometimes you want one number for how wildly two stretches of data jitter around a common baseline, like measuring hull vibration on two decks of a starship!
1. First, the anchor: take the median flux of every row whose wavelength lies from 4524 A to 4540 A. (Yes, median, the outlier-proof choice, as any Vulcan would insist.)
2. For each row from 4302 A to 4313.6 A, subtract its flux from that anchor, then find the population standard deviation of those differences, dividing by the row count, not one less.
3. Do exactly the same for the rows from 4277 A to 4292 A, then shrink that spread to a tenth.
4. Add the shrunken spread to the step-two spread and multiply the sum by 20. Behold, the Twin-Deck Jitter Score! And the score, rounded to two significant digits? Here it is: 32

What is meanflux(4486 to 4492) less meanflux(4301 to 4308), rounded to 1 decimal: -0.8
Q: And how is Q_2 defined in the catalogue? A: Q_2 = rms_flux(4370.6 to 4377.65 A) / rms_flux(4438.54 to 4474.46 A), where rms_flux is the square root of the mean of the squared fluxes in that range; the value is 0.92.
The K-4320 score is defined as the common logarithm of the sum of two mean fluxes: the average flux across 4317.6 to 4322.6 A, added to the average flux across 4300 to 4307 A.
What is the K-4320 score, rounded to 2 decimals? 1.33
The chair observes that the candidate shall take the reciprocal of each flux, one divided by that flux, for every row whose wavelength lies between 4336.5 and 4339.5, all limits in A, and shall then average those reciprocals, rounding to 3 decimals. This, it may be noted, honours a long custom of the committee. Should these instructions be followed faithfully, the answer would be 0.087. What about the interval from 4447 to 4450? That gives 0.089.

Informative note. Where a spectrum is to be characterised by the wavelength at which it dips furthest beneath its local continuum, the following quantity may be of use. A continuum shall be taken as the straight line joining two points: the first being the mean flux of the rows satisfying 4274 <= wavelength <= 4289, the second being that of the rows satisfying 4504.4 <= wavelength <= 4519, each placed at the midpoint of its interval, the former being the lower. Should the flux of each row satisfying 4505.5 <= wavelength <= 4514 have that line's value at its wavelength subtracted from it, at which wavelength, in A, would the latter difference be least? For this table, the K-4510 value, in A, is 4507.03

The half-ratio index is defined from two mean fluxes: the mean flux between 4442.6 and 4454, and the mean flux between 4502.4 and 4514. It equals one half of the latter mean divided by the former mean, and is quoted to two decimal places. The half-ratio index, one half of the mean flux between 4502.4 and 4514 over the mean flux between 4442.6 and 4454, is 0.47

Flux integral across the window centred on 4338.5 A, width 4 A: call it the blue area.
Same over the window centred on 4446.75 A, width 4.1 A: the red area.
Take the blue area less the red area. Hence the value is 20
